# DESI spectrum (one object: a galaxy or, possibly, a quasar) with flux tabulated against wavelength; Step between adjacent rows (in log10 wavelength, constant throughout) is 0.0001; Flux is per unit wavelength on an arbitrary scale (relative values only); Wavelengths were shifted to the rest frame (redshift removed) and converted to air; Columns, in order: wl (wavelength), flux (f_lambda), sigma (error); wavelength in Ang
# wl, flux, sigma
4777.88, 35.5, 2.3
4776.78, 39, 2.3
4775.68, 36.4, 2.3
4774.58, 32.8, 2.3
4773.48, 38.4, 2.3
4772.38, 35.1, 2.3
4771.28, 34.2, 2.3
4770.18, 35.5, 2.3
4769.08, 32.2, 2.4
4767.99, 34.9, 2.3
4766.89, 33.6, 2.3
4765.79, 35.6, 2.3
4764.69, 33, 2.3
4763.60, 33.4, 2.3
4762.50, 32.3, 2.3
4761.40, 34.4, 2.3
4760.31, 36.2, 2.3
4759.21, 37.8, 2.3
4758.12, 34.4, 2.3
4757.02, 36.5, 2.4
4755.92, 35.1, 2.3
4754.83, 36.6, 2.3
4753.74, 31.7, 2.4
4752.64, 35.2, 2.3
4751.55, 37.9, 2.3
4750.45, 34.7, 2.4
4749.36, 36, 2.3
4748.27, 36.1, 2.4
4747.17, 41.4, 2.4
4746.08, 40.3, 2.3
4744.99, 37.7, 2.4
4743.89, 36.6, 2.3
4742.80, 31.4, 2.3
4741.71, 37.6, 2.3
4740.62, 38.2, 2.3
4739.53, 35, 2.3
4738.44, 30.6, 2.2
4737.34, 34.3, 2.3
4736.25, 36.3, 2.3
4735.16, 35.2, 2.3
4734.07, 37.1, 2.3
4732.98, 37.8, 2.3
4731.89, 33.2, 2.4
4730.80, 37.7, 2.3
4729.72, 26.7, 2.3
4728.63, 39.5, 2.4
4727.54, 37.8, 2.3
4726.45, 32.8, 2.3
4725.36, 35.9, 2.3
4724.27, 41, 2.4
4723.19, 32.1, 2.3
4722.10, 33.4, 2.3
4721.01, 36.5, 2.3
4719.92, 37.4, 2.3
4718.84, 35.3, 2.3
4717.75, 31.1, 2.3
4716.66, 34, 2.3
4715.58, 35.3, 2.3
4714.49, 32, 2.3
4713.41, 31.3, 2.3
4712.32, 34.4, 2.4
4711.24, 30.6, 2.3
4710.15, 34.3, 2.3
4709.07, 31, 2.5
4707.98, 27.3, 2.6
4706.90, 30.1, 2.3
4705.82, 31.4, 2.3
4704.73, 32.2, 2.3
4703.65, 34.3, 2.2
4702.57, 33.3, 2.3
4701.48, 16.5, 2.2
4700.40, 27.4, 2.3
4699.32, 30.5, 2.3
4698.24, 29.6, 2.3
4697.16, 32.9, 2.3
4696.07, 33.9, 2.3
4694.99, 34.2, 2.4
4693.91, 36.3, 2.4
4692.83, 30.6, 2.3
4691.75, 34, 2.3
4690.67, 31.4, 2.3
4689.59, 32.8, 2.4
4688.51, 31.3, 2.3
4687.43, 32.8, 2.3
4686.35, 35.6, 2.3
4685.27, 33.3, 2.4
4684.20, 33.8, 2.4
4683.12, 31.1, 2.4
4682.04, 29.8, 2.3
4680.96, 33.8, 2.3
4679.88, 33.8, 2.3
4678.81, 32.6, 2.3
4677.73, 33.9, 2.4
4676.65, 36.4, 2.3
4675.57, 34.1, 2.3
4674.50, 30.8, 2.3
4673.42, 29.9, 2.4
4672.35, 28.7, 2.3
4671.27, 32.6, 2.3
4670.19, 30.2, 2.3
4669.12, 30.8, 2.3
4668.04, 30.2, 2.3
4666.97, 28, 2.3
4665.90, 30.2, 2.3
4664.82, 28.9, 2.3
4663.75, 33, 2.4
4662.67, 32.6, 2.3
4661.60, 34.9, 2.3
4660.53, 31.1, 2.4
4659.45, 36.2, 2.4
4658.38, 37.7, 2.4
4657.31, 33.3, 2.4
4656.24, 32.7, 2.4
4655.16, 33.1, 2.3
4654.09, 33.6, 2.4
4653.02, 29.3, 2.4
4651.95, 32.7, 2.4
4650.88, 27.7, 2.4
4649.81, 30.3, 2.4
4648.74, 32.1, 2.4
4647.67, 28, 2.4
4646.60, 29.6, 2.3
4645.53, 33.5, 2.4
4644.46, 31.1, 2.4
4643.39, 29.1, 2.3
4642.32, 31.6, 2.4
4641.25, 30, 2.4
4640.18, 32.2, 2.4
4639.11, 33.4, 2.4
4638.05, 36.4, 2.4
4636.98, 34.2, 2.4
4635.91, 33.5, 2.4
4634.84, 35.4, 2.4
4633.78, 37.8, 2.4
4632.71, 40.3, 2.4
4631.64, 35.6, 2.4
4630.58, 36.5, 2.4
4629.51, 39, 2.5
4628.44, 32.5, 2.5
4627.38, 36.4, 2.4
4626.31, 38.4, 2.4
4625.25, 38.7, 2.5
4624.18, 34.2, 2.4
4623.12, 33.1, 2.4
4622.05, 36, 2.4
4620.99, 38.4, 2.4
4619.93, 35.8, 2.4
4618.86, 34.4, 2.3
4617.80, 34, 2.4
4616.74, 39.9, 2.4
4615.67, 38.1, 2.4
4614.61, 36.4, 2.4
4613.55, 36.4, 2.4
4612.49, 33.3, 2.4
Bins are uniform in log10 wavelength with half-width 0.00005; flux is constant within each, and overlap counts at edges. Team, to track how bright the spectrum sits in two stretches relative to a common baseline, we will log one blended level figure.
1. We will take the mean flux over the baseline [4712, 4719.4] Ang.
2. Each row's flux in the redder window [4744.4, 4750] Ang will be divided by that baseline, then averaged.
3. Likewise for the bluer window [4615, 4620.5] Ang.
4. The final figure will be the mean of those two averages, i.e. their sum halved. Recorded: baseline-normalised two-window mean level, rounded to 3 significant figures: 1.12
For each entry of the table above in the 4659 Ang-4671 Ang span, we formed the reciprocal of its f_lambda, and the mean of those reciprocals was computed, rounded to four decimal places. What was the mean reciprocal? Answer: 0.0320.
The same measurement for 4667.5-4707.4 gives 0.0320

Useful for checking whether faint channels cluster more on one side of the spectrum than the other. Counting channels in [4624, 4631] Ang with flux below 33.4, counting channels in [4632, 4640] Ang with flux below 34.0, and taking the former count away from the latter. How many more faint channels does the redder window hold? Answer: 1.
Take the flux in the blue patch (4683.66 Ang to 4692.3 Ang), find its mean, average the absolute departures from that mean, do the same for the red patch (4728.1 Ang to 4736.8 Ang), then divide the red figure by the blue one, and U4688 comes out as 2.7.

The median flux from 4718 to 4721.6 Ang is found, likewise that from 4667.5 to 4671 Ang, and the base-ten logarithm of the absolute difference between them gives 0.80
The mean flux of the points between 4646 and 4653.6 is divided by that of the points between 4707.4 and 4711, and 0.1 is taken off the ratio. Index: 0.87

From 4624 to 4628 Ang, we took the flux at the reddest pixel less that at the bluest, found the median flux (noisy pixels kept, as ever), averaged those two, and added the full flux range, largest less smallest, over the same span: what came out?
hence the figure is 24.3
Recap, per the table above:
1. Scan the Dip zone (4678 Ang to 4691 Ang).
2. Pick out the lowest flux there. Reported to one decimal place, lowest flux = 29.8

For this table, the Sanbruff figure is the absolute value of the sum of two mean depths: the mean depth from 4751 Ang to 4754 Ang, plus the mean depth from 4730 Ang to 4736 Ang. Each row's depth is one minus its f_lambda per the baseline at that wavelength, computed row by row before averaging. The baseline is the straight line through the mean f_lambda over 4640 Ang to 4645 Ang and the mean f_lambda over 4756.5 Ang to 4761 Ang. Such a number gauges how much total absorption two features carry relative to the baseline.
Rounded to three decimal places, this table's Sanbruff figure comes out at 0.005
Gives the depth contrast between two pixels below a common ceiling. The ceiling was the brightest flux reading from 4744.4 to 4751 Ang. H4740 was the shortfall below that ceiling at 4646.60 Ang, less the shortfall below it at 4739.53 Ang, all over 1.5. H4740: 3.6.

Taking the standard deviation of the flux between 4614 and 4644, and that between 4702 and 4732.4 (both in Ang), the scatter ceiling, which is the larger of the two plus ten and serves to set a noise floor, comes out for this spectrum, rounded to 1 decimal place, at 13.3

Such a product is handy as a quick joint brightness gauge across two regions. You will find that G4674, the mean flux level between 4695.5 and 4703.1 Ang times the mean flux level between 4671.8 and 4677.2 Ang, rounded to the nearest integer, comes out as 932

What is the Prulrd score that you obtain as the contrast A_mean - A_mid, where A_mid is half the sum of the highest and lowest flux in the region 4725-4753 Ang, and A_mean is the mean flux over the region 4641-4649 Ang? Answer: -3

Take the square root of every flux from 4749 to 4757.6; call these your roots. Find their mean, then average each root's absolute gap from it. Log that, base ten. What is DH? -0.96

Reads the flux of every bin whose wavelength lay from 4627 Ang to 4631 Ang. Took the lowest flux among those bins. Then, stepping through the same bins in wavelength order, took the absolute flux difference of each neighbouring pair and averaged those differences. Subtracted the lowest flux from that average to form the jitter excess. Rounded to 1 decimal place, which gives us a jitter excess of -28.2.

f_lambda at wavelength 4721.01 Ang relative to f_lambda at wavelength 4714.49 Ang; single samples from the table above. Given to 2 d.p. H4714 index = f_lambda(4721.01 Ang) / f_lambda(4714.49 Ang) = 1.14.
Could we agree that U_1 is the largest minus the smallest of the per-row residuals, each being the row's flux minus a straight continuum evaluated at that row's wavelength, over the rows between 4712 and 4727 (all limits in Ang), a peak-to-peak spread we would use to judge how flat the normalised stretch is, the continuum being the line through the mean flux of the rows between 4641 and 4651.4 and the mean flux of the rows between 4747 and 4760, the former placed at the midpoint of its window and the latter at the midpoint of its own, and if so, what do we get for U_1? 10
